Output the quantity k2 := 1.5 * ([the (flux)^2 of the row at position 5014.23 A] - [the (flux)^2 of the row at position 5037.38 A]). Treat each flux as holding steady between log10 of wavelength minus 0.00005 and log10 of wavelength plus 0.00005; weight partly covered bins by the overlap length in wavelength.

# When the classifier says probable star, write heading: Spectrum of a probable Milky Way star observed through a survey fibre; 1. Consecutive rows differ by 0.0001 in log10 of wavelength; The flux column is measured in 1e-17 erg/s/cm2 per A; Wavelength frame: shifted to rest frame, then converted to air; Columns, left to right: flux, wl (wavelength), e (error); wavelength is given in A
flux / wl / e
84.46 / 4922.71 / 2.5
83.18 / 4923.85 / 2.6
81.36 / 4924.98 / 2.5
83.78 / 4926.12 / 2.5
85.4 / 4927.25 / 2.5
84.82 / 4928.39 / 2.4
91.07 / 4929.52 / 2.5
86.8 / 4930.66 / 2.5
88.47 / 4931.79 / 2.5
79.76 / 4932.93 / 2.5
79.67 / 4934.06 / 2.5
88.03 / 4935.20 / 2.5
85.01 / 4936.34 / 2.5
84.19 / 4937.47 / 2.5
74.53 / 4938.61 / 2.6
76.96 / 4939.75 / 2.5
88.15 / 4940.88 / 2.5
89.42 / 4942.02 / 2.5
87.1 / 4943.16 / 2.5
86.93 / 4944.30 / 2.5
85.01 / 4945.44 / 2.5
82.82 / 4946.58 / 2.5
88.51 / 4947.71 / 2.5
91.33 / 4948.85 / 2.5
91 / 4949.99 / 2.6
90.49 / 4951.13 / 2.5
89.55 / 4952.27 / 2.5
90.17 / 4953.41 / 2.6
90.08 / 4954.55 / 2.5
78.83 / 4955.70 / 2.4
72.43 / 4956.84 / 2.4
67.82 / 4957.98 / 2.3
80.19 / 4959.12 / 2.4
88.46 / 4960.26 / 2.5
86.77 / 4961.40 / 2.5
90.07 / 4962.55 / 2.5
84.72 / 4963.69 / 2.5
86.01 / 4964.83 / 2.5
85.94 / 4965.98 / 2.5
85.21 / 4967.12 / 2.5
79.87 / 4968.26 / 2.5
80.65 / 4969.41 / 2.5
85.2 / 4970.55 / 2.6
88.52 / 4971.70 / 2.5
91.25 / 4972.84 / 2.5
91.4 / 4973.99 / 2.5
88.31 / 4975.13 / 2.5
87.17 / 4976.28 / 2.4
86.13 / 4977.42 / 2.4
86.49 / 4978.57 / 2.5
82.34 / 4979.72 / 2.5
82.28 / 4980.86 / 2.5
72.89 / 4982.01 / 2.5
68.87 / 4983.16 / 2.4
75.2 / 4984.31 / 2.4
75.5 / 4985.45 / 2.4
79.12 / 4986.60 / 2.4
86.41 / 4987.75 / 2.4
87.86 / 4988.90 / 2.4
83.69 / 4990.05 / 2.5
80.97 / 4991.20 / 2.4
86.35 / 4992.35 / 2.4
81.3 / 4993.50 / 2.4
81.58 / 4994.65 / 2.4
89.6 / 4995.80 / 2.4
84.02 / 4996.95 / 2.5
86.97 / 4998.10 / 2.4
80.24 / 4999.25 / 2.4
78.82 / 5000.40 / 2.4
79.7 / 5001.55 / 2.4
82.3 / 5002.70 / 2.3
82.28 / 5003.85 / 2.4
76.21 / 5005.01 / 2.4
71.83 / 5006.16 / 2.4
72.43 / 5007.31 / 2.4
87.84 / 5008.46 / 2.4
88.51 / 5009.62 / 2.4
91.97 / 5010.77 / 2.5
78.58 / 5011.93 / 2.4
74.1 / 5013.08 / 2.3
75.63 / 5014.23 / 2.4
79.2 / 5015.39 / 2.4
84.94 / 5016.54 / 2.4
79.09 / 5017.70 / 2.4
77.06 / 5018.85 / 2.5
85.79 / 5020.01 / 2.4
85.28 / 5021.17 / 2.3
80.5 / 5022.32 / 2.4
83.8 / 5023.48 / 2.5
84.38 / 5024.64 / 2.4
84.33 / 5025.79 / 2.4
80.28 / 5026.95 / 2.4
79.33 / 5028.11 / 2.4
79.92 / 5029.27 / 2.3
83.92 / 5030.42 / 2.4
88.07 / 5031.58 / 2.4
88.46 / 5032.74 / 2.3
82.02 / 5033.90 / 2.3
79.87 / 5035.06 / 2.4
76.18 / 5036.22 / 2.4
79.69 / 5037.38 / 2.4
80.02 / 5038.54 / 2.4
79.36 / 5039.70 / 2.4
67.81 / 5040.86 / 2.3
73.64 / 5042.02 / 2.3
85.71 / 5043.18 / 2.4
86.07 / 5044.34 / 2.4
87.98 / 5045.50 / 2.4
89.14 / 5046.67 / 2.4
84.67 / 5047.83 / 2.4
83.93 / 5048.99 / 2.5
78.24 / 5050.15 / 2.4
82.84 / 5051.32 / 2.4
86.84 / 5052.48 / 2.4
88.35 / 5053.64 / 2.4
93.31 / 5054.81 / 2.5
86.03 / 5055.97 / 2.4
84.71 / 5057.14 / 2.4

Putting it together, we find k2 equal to -946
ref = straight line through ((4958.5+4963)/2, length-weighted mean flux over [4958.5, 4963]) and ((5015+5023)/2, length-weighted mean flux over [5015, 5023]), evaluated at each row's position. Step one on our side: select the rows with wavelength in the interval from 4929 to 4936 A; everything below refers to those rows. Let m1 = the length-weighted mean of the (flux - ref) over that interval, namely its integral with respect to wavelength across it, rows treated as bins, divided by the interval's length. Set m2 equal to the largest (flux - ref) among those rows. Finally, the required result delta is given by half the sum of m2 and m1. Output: 0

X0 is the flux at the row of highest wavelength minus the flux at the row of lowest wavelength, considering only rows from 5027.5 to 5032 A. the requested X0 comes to 9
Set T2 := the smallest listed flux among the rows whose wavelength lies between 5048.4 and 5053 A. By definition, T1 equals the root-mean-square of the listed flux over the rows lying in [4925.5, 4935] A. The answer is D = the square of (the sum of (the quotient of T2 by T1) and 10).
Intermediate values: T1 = 85.1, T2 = 78.24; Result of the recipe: 119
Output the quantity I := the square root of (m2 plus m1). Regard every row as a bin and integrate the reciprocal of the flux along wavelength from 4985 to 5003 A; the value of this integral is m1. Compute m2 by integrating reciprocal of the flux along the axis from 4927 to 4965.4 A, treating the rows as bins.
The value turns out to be 0.82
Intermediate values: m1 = 0.22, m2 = 0.45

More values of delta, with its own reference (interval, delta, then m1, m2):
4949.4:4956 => 3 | 2.1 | 4.2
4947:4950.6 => 4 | 3.1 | 4.4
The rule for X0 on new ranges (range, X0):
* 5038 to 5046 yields 8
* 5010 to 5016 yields -13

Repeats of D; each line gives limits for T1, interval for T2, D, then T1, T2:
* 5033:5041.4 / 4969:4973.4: 122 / 78.0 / 80.65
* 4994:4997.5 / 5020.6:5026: 120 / 85.1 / 80.5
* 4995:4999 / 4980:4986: 116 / 86.9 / 68.87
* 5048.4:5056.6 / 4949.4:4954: 122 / 85.8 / 89.55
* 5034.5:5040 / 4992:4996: 122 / 79.0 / 81.3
